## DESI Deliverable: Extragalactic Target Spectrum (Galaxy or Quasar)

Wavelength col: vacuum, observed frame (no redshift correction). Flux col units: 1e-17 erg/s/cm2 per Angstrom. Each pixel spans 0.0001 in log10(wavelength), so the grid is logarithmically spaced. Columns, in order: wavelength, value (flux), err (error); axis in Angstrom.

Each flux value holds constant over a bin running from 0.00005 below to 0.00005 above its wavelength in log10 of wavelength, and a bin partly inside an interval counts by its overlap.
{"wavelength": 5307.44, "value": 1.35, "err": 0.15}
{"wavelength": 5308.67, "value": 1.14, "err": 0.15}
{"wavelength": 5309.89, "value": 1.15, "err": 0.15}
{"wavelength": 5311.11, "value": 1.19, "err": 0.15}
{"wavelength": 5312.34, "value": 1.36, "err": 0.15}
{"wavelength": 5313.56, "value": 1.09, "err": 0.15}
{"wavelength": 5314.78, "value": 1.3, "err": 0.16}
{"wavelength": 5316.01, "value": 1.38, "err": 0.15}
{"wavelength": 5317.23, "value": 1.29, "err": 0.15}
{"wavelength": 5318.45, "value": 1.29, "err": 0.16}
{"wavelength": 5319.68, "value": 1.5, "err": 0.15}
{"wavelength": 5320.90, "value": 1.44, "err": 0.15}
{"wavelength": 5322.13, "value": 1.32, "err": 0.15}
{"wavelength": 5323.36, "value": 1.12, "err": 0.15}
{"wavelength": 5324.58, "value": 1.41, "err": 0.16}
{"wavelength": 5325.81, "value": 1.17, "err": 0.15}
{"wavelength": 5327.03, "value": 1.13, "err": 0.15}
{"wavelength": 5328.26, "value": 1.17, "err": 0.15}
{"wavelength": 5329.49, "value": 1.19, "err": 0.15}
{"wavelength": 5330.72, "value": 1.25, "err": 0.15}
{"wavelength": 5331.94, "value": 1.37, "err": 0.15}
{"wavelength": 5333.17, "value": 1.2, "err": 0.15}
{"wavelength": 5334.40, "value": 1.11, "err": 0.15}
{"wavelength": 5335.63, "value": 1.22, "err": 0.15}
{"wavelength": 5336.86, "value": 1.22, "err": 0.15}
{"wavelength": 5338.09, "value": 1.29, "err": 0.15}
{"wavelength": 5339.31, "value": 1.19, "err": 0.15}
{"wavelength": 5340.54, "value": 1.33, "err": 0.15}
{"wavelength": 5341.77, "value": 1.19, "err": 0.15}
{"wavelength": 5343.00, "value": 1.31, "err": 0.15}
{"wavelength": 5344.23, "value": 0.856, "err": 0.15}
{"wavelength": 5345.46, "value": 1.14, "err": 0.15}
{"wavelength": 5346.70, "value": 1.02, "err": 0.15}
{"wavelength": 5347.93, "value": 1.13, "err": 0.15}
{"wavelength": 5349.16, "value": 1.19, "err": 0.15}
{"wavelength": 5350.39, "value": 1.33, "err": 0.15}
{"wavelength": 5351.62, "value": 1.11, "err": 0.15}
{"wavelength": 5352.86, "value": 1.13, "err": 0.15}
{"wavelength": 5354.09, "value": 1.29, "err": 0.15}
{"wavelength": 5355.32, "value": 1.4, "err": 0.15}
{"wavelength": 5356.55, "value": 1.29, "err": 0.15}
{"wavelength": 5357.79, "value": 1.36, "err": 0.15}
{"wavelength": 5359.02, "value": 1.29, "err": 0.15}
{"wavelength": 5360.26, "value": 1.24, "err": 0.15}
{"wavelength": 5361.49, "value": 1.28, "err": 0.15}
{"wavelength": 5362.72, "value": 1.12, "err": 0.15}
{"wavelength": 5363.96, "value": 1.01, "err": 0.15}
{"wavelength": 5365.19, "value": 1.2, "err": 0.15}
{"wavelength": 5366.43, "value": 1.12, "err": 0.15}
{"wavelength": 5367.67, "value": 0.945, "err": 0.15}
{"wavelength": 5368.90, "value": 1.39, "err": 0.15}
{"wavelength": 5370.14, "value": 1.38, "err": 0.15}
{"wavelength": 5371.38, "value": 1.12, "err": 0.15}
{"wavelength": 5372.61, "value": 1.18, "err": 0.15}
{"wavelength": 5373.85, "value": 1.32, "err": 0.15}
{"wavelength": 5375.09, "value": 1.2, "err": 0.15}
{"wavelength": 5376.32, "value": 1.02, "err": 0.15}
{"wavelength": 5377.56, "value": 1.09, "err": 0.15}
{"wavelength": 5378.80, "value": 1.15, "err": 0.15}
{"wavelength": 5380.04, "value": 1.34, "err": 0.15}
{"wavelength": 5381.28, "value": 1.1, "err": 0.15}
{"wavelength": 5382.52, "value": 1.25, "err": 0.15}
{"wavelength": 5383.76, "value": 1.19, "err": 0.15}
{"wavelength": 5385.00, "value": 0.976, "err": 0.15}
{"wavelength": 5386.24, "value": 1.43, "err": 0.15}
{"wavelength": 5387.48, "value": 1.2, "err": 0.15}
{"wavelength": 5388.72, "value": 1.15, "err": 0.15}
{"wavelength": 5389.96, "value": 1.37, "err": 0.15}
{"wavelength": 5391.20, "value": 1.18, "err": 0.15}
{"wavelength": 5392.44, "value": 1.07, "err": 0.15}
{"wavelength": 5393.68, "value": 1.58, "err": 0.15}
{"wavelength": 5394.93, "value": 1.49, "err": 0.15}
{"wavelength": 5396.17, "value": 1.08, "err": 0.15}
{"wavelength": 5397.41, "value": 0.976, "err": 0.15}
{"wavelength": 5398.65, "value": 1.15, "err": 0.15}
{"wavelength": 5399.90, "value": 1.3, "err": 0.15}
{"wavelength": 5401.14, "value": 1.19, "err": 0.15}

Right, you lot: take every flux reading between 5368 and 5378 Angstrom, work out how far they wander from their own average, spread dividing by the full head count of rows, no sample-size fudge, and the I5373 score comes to 0.129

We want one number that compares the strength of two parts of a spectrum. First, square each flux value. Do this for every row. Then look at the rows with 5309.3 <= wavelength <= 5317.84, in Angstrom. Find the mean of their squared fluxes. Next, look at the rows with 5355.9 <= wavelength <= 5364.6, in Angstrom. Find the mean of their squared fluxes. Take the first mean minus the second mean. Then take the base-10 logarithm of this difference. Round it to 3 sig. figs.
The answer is -1.24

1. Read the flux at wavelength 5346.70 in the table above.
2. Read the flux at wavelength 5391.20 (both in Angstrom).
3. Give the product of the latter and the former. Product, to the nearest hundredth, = 1.20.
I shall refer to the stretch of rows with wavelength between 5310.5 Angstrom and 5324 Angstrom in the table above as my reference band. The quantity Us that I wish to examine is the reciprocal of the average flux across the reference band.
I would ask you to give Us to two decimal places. 0.77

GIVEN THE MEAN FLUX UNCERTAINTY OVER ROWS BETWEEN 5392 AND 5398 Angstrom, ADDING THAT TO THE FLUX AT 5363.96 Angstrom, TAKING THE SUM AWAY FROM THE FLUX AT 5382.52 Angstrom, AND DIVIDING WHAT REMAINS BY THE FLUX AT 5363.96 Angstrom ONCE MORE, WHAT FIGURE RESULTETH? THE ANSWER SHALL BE 0.09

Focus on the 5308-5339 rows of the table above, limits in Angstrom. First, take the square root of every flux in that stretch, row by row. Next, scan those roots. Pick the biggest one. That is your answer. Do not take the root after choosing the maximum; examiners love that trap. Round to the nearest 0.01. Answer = 1.22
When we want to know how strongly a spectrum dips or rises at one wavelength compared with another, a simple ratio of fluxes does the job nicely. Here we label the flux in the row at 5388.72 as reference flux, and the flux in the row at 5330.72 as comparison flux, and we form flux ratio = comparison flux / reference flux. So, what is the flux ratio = 1.09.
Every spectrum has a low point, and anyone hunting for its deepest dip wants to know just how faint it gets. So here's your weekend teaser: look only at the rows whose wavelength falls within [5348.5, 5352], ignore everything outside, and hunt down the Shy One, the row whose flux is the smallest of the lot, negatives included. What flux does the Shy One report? 1.11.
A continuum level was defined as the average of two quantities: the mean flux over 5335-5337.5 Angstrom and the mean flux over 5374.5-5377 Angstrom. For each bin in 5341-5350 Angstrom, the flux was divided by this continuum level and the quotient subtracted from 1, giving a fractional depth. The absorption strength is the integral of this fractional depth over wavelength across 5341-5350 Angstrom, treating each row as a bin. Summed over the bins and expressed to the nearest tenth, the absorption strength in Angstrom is 0.3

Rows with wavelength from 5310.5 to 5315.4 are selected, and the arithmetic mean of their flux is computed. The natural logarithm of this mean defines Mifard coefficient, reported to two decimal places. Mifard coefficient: 0.21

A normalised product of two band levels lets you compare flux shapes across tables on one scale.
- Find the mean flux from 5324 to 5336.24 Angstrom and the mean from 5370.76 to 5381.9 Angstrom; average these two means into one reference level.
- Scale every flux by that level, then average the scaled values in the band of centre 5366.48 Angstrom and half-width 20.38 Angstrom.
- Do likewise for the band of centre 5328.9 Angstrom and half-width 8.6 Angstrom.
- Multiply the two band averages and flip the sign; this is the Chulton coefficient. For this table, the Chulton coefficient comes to -1.04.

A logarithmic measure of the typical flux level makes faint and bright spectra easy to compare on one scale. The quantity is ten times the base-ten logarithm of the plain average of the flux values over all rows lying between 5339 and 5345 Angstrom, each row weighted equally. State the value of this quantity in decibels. 0.70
